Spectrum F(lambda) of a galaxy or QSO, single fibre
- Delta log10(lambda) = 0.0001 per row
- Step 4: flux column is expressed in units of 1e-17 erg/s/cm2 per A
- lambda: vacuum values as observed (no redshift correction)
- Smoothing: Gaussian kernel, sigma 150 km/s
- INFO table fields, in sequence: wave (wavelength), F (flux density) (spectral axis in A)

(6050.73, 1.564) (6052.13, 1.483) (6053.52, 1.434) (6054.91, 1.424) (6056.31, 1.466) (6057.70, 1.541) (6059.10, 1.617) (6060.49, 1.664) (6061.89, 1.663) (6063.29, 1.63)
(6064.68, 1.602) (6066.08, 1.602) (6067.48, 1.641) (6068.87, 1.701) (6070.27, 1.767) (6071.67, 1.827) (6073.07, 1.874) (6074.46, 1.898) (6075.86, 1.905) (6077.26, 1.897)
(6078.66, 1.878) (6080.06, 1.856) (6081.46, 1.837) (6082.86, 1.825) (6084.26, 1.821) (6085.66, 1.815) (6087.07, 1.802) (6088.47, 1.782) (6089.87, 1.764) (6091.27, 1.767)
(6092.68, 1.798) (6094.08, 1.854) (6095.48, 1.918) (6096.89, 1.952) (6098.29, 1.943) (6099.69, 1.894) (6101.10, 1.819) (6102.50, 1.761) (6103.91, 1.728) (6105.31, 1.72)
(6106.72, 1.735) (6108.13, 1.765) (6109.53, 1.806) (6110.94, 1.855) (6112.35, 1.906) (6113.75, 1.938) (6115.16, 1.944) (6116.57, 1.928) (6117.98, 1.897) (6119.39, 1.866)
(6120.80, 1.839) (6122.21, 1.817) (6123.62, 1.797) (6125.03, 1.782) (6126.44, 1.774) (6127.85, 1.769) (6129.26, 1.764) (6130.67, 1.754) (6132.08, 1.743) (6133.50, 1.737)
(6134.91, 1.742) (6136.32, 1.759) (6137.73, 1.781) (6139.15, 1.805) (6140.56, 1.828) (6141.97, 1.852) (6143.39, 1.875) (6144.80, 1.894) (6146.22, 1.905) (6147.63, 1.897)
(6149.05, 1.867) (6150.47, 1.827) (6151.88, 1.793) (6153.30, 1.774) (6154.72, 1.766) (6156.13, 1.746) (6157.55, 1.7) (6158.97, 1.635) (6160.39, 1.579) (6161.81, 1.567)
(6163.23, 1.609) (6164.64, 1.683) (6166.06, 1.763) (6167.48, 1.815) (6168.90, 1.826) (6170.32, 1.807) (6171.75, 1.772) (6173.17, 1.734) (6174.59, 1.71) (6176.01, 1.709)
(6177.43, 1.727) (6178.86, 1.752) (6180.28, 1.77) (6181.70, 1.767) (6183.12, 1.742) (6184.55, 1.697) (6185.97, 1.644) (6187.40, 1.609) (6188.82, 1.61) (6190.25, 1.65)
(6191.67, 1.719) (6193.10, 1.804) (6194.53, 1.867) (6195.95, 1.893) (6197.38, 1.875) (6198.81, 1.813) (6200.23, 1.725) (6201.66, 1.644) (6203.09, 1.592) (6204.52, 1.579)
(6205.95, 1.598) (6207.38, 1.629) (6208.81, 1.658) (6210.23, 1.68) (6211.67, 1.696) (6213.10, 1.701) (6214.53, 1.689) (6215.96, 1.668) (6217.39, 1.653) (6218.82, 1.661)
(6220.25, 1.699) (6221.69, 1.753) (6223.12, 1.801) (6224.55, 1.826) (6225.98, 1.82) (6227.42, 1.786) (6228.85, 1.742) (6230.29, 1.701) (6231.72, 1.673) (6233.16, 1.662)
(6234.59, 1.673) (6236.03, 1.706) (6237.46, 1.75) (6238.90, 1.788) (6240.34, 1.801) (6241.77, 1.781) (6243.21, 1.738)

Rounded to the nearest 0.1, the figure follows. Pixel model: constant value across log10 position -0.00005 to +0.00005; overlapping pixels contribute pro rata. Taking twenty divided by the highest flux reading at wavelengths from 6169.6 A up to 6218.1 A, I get 10.6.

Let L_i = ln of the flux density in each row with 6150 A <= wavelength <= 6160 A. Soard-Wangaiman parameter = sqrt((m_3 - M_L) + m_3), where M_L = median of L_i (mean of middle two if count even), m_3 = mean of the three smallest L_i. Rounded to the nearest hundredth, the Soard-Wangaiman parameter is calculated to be 0.70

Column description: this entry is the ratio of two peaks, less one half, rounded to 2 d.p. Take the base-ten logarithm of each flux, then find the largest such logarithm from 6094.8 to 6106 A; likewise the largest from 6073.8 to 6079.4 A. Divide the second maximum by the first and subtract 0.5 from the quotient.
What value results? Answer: 0.46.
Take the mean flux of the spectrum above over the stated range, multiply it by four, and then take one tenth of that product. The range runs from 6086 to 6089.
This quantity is 0.717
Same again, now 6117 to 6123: 0.742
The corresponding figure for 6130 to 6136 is 0.698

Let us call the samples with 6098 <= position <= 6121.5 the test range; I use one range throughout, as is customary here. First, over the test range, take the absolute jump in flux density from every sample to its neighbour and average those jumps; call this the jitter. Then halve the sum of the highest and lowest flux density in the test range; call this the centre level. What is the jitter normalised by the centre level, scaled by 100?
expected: 1.9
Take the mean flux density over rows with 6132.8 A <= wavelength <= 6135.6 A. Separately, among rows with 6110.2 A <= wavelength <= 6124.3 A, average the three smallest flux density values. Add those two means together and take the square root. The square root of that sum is 1.89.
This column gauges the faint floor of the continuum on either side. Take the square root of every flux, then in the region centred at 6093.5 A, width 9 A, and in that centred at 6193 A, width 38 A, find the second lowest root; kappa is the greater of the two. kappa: 1.33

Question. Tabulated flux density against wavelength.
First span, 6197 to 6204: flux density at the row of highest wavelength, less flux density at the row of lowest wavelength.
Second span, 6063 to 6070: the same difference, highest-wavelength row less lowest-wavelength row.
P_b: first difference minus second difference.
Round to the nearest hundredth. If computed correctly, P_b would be -0.35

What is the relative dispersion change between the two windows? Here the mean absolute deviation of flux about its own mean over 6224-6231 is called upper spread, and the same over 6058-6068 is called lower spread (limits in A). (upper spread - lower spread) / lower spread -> 1.0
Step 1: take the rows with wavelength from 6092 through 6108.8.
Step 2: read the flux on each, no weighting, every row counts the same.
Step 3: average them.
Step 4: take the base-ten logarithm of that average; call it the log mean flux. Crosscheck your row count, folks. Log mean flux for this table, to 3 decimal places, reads 0.261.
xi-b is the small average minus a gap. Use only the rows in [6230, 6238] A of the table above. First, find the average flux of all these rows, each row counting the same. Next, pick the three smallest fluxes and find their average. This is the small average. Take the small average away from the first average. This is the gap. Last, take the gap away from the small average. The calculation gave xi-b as 1.64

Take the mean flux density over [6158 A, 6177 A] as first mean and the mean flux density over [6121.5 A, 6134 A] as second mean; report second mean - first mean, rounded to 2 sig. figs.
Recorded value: 0.062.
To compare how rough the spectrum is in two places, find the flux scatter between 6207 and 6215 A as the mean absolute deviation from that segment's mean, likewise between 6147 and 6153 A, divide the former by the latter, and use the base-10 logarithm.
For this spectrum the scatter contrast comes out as -0.2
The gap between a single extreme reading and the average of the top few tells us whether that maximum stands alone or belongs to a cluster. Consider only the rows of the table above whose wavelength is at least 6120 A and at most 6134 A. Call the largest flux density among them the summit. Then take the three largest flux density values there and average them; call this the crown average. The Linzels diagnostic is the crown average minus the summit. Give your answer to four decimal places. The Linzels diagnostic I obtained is -0.0213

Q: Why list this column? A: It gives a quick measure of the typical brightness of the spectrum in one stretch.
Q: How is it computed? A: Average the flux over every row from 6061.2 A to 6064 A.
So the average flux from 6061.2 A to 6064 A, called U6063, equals 1.65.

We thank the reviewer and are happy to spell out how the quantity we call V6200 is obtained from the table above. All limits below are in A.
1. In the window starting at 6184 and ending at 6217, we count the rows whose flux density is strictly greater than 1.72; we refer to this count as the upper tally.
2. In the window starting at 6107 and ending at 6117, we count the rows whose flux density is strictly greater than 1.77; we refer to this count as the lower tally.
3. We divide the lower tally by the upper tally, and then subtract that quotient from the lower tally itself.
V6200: 5.0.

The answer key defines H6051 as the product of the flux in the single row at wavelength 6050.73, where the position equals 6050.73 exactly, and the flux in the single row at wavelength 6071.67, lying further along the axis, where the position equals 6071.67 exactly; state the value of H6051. 2.9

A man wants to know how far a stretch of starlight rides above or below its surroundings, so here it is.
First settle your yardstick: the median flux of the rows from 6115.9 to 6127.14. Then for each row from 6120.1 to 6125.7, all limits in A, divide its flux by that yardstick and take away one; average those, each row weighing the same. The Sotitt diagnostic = -0.01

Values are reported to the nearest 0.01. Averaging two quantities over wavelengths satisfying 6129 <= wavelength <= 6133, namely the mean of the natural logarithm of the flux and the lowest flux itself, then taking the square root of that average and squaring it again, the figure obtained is 1.15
